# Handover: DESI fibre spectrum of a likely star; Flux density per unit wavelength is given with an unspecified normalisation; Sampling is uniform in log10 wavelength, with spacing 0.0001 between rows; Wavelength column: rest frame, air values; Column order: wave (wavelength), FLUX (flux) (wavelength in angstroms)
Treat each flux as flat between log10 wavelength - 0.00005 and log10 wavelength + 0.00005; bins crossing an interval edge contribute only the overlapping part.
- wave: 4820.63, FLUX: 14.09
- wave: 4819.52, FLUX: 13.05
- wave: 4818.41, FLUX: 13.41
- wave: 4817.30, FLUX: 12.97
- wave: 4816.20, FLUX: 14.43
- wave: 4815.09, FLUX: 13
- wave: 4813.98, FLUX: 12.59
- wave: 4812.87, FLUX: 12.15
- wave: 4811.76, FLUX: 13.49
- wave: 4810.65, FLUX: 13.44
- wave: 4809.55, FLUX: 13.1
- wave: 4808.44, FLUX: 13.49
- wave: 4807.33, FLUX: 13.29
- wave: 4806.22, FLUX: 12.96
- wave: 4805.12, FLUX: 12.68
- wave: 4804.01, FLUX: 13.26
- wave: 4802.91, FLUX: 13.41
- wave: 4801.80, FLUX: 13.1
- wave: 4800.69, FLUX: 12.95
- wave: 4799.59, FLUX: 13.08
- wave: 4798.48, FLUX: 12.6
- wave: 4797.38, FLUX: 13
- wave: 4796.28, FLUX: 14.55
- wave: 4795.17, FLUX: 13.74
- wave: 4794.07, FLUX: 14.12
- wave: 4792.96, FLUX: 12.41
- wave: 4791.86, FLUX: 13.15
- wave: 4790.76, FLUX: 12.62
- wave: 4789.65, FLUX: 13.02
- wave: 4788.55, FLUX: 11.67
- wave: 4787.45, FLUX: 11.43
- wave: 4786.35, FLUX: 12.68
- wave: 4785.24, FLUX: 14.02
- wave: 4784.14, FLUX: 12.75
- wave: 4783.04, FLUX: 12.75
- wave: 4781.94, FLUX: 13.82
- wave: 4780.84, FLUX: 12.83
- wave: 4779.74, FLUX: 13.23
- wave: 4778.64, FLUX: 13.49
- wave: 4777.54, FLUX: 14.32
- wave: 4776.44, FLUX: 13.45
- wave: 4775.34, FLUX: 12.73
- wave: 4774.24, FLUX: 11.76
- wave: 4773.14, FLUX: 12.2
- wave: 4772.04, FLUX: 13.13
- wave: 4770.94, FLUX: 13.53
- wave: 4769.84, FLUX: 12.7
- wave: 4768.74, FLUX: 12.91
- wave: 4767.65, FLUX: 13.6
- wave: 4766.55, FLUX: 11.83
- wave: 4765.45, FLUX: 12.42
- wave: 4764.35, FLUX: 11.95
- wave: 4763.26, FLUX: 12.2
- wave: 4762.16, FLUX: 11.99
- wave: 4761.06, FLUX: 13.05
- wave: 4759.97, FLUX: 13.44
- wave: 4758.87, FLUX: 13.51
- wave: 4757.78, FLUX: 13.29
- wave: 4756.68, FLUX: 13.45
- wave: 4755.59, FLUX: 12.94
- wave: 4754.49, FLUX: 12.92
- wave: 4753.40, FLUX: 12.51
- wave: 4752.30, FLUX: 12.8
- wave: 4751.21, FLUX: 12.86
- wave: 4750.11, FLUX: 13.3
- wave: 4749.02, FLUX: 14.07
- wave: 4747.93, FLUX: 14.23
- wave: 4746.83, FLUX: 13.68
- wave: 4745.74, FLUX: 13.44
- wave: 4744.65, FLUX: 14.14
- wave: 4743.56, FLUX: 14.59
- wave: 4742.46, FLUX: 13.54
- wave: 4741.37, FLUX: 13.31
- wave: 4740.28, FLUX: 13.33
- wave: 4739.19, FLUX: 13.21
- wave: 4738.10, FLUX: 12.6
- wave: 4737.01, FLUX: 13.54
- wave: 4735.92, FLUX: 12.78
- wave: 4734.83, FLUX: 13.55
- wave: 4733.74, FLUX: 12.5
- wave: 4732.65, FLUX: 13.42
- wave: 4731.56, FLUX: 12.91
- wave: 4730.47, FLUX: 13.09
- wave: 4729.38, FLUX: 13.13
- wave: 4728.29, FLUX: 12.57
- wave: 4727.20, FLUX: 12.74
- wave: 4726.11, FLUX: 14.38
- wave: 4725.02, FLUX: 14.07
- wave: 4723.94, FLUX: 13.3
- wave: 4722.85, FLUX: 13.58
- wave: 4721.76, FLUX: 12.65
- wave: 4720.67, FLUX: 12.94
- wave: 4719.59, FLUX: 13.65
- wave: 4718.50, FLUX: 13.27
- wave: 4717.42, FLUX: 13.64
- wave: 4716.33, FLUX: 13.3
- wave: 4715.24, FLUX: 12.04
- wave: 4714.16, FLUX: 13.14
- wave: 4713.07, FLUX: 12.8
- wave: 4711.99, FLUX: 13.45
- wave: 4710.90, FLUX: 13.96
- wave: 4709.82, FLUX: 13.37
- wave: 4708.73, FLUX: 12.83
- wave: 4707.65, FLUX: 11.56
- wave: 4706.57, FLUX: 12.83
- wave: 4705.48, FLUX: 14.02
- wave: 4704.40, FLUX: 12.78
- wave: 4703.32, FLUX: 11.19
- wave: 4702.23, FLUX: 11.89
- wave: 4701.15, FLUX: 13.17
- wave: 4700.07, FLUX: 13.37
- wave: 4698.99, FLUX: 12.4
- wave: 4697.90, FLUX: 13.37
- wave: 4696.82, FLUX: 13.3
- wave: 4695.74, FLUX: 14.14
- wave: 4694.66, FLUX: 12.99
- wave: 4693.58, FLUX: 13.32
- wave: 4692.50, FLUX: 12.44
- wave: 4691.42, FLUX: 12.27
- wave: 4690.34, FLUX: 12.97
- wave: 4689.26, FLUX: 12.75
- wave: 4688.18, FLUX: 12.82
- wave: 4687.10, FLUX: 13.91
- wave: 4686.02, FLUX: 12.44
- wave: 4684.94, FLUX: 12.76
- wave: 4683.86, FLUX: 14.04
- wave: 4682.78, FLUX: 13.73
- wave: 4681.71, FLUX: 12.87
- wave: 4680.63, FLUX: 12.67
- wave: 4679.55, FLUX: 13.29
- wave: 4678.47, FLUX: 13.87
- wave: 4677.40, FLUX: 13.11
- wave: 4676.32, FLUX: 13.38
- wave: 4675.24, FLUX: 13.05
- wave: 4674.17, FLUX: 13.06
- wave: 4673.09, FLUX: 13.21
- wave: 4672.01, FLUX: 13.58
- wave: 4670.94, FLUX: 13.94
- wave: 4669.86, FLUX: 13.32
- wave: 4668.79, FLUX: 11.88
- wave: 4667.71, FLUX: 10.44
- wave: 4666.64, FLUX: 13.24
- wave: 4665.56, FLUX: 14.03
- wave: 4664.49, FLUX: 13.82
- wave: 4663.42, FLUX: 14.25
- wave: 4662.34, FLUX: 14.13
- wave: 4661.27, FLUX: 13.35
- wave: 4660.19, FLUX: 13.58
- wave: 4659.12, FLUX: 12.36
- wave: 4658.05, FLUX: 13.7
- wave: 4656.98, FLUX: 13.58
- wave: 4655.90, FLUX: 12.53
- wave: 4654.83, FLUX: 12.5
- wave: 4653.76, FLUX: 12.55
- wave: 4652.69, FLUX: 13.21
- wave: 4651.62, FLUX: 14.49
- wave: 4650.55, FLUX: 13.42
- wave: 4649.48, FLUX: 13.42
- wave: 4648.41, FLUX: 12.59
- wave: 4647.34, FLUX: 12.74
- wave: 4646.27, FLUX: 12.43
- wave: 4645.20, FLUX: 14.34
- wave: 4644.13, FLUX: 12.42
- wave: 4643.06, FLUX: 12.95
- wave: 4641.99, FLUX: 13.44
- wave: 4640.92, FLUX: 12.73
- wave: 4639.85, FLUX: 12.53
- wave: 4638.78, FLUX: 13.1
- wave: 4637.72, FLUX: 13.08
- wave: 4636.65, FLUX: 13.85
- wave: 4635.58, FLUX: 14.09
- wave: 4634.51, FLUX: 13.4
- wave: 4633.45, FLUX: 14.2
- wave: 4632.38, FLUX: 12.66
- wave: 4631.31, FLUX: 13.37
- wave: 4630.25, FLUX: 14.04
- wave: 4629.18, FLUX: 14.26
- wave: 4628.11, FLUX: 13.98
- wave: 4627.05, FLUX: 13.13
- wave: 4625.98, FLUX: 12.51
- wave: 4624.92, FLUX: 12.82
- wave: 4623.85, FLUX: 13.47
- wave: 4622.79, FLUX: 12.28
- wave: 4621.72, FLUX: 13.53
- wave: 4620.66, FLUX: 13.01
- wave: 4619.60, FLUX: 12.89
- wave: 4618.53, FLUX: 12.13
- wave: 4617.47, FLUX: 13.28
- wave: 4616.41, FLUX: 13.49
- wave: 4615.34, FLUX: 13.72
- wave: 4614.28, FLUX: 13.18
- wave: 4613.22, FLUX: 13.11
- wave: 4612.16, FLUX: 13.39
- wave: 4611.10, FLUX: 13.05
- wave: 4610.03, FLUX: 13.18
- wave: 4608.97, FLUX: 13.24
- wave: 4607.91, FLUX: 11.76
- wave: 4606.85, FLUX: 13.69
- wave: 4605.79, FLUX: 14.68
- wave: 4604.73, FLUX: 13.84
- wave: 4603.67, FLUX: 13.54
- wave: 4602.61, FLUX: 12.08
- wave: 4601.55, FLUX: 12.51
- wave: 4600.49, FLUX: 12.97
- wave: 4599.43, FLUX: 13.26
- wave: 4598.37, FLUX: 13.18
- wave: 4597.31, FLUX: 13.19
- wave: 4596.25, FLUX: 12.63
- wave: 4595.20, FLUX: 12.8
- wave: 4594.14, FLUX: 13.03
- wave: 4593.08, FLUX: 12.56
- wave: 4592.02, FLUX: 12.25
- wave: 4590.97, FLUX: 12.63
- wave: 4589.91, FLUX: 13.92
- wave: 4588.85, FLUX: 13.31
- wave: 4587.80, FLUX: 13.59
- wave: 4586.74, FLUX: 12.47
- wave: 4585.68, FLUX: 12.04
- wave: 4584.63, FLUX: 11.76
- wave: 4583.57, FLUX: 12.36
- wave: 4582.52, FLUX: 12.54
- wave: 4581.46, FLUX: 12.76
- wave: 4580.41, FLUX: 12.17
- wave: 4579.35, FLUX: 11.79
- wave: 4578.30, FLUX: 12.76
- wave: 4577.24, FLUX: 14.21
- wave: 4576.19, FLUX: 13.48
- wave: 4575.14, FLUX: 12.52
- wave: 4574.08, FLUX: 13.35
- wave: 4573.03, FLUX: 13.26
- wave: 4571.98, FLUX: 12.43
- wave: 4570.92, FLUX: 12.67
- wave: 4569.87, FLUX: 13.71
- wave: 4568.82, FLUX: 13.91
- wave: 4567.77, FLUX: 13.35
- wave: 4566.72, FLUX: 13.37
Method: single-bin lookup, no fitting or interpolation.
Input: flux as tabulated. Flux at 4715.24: 12.04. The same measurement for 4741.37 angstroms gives 13.31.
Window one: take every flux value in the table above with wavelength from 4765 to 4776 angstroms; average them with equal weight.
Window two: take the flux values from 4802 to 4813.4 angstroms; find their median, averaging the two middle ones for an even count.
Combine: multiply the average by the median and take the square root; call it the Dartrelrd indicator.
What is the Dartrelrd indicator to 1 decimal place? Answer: 13.0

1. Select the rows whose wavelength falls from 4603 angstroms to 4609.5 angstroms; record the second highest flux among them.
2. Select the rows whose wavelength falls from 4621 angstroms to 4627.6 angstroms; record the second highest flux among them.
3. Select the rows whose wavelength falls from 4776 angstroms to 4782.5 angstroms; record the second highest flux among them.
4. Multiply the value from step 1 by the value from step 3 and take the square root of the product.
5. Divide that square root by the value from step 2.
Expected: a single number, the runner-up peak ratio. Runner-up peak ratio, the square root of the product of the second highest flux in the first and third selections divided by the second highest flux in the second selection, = 1.03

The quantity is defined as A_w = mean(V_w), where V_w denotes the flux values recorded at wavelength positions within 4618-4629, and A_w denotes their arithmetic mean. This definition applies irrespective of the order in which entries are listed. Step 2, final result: 13.0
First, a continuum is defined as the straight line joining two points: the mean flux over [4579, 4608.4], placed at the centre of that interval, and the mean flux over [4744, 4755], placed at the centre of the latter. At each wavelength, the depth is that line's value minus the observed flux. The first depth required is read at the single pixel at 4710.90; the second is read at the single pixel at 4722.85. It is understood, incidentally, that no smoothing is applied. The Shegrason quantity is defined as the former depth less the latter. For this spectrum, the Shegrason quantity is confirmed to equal -0.42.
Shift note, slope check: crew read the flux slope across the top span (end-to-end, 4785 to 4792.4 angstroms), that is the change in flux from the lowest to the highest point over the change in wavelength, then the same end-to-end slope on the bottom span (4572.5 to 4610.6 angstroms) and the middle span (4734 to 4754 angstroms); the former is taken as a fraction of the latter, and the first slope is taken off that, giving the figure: 0.2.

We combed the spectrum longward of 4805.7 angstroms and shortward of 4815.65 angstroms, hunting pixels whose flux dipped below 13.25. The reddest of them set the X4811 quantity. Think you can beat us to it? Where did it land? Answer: 4815.09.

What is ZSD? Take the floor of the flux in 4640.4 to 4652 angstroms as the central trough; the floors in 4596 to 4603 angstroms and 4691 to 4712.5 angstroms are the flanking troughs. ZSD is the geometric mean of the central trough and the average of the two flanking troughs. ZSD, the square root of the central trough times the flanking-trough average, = 12.0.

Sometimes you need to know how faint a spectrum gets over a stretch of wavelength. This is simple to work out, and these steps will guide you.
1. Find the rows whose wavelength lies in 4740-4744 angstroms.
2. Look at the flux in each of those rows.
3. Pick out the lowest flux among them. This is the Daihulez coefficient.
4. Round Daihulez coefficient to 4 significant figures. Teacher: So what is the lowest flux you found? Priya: 13.31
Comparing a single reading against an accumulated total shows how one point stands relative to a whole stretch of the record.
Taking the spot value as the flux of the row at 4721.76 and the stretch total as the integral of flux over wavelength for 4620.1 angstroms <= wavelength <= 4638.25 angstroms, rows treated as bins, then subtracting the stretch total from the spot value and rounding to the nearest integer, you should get -230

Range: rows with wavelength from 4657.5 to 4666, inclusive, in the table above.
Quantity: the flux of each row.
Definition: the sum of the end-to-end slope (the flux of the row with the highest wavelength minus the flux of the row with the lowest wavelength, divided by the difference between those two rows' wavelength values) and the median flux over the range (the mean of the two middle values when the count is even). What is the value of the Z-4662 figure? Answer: 13.8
